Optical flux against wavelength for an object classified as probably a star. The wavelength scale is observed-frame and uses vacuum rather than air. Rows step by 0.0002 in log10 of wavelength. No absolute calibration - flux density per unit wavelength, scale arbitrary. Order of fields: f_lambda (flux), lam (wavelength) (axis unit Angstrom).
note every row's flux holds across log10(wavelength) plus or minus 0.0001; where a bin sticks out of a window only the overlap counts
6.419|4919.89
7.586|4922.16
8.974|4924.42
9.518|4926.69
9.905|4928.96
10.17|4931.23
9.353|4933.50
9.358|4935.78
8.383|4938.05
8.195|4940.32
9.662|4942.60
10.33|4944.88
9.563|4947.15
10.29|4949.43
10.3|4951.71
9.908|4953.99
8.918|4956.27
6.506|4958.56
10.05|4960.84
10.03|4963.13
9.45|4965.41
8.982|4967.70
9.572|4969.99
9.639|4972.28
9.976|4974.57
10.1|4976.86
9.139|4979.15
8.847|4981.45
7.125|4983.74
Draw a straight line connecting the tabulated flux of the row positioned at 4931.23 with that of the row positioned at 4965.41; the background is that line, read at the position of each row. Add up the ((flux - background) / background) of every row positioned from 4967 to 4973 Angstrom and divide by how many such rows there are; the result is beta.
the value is 0.005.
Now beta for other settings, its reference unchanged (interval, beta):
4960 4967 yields 0.036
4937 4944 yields -0.123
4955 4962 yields -0.115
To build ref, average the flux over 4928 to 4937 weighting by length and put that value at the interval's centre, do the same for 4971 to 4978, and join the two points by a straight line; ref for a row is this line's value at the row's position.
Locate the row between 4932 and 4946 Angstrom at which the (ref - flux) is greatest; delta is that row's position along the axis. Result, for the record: 4940.32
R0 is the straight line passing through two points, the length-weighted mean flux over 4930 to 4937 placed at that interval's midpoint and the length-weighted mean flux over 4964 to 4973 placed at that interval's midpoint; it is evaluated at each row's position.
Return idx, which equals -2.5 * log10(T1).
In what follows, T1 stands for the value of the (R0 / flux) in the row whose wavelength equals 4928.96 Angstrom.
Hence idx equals 0.03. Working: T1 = 0.97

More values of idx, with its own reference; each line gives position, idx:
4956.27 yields -0.07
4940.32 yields -0.17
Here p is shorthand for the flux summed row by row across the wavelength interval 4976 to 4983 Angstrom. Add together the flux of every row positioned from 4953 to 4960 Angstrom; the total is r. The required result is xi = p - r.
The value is 3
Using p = 28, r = 25.3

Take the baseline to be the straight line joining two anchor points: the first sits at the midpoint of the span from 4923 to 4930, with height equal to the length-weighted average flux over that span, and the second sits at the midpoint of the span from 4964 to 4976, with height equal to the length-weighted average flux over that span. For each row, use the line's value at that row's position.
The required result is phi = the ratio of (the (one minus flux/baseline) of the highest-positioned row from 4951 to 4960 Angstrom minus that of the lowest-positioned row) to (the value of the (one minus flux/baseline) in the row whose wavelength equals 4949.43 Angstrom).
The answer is -5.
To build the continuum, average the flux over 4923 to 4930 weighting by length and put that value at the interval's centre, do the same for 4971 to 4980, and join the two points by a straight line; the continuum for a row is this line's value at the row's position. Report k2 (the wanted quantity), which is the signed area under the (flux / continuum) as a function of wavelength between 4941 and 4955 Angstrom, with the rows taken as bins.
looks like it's 14.6 Angstrom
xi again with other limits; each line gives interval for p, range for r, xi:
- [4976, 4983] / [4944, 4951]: -2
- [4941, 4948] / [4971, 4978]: 0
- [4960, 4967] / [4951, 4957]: 0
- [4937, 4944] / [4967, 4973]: -2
